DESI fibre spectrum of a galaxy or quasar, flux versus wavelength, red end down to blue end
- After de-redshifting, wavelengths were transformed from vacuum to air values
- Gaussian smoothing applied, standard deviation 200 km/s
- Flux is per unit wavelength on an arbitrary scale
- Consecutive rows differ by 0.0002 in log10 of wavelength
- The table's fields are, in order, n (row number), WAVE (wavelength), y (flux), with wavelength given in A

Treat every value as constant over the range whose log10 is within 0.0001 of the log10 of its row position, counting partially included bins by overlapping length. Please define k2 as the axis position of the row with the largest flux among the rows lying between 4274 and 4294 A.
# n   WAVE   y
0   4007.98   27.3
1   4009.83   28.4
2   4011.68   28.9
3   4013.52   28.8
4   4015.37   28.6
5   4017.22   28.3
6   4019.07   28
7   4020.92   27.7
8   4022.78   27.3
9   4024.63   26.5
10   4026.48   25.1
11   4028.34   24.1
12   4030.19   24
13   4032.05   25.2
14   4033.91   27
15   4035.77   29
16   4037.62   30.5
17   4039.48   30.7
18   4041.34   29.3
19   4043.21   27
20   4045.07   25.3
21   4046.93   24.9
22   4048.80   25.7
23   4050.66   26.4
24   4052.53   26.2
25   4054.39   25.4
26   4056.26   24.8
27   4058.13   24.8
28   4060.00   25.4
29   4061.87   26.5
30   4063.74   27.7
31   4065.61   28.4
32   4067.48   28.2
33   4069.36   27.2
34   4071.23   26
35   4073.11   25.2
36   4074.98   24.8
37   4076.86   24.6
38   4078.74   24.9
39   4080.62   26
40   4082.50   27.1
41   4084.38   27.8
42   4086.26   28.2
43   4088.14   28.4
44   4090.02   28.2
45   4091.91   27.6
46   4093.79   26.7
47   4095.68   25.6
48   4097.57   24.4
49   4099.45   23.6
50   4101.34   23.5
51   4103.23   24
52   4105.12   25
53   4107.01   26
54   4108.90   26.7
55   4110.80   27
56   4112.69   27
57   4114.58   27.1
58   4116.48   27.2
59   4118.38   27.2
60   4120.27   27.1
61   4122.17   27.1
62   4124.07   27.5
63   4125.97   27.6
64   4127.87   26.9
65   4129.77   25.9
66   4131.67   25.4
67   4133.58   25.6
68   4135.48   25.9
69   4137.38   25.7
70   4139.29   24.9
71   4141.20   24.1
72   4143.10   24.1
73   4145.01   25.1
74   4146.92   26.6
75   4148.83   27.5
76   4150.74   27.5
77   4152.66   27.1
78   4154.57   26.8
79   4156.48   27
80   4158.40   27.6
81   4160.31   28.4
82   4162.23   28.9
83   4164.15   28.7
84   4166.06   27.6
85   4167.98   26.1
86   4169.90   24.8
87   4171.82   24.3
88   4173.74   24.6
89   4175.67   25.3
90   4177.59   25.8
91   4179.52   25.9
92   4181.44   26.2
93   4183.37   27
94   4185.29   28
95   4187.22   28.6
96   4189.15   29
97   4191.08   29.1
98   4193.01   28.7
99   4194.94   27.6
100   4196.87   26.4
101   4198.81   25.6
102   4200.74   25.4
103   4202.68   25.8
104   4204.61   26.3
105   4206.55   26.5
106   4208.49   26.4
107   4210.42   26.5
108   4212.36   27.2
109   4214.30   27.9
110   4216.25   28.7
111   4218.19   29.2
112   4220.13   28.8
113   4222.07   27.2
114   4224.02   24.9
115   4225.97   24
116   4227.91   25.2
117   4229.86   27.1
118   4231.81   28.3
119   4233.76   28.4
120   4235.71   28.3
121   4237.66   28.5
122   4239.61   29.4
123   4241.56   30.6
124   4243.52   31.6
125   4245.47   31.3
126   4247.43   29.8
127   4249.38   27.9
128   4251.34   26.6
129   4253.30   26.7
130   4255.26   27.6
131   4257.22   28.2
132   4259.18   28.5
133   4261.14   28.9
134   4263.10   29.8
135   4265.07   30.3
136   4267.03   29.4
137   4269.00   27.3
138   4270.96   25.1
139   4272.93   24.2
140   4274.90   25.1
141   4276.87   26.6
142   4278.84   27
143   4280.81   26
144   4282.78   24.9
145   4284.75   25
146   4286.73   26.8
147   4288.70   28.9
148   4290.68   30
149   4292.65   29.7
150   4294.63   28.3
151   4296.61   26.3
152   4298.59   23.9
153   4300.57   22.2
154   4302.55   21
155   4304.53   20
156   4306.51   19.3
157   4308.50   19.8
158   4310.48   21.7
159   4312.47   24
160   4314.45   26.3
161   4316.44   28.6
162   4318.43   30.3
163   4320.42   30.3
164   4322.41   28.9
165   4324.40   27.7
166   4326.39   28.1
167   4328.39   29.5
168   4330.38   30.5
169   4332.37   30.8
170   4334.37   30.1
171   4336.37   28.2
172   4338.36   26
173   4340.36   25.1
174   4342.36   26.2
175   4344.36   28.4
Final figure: 4290.68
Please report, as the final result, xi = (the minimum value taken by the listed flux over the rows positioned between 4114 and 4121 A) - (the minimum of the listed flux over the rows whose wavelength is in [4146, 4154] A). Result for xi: 0.5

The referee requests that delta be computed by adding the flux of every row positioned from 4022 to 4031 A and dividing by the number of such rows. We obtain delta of 25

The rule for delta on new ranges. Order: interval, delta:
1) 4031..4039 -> 28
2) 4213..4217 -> 28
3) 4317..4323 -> 30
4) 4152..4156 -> 27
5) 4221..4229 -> 25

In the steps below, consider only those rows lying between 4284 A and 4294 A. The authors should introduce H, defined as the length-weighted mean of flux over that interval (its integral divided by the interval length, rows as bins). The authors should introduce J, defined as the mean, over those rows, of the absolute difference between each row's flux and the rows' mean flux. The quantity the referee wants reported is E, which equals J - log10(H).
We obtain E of 0.29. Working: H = 28.2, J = 1.7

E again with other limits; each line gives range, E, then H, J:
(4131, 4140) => -1.13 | 25.5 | 0.3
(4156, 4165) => -0.79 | 28.2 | 0.7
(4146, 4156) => -1.11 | 27.1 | 0.3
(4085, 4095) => -0.91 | 27.8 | 0.5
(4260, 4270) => -0.63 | 29.1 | 0.8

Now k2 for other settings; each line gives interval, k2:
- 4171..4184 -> 4183.37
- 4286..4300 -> 4290.68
